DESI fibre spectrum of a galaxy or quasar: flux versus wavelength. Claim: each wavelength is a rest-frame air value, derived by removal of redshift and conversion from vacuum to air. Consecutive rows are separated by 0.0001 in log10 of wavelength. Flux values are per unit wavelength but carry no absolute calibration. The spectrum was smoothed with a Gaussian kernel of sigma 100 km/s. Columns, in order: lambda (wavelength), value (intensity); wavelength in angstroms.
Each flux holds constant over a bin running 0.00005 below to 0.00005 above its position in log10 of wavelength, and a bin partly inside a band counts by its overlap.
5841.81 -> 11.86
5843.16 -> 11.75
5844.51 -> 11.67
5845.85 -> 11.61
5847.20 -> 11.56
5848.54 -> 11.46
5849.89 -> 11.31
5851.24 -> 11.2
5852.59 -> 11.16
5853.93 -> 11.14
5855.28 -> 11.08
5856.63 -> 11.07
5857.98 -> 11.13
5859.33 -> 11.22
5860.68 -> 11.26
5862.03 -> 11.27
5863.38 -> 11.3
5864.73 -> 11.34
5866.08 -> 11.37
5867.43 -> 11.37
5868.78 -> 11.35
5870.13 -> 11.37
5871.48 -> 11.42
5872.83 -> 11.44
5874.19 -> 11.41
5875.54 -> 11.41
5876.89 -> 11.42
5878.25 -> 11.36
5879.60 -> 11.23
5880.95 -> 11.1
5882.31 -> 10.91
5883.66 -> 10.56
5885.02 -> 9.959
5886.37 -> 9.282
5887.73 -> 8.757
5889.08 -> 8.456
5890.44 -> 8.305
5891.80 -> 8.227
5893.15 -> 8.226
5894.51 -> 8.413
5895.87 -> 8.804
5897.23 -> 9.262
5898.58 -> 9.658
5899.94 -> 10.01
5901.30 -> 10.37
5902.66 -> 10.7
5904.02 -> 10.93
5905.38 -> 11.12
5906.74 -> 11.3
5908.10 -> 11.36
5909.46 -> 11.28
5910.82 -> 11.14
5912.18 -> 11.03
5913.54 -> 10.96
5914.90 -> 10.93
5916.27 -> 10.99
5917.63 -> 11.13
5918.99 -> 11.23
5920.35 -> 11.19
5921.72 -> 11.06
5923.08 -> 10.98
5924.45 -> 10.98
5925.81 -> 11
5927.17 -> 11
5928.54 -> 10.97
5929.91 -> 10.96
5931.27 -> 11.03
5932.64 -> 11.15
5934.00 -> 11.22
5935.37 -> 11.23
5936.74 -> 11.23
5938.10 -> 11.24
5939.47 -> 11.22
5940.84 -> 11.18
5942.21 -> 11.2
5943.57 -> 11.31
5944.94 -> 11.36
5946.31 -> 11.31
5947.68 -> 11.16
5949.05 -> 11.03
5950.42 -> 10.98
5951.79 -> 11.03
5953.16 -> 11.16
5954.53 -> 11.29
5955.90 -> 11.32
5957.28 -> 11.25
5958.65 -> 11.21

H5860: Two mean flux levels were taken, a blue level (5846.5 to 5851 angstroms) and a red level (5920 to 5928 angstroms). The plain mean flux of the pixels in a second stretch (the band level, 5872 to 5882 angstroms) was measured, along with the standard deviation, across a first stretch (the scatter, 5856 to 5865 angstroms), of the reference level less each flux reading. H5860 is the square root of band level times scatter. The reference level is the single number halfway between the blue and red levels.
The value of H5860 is 1.0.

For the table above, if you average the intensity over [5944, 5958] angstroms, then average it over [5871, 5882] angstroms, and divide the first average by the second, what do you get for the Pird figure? 0.99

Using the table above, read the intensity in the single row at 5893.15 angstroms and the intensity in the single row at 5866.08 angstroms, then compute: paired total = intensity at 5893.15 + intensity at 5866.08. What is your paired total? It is 19.6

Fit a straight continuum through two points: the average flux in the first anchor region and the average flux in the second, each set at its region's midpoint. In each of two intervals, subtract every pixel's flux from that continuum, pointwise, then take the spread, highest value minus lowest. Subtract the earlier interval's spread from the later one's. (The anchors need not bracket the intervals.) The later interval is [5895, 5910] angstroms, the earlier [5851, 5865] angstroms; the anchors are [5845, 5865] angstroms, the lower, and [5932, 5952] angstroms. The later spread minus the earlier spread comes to 2.3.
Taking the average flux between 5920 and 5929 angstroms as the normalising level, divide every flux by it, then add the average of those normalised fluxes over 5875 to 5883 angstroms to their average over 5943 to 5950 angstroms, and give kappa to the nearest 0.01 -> 2.04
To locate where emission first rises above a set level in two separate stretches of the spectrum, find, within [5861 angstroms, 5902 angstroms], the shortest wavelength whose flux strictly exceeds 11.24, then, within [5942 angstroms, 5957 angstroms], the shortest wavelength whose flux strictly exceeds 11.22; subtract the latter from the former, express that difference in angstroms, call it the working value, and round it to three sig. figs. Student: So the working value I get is -81.5 angstroms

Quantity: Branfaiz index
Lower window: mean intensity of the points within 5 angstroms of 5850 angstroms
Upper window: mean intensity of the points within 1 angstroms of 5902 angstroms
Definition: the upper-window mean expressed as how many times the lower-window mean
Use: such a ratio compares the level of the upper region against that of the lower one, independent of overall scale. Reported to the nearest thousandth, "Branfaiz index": 0.928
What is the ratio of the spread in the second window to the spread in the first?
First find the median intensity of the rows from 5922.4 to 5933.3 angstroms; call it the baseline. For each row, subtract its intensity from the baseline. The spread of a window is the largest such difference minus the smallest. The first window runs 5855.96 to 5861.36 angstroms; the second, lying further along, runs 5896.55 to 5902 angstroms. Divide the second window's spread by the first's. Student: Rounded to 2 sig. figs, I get 5.8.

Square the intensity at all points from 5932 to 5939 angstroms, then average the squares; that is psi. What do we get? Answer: 126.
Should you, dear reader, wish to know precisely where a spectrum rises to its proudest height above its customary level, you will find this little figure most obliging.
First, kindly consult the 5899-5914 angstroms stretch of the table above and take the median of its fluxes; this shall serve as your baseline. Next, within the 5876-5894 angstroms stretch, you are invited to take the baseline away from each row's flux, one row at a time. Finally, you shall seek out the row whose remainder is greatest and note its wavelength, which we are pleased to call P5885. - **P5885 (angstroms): 5876.89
